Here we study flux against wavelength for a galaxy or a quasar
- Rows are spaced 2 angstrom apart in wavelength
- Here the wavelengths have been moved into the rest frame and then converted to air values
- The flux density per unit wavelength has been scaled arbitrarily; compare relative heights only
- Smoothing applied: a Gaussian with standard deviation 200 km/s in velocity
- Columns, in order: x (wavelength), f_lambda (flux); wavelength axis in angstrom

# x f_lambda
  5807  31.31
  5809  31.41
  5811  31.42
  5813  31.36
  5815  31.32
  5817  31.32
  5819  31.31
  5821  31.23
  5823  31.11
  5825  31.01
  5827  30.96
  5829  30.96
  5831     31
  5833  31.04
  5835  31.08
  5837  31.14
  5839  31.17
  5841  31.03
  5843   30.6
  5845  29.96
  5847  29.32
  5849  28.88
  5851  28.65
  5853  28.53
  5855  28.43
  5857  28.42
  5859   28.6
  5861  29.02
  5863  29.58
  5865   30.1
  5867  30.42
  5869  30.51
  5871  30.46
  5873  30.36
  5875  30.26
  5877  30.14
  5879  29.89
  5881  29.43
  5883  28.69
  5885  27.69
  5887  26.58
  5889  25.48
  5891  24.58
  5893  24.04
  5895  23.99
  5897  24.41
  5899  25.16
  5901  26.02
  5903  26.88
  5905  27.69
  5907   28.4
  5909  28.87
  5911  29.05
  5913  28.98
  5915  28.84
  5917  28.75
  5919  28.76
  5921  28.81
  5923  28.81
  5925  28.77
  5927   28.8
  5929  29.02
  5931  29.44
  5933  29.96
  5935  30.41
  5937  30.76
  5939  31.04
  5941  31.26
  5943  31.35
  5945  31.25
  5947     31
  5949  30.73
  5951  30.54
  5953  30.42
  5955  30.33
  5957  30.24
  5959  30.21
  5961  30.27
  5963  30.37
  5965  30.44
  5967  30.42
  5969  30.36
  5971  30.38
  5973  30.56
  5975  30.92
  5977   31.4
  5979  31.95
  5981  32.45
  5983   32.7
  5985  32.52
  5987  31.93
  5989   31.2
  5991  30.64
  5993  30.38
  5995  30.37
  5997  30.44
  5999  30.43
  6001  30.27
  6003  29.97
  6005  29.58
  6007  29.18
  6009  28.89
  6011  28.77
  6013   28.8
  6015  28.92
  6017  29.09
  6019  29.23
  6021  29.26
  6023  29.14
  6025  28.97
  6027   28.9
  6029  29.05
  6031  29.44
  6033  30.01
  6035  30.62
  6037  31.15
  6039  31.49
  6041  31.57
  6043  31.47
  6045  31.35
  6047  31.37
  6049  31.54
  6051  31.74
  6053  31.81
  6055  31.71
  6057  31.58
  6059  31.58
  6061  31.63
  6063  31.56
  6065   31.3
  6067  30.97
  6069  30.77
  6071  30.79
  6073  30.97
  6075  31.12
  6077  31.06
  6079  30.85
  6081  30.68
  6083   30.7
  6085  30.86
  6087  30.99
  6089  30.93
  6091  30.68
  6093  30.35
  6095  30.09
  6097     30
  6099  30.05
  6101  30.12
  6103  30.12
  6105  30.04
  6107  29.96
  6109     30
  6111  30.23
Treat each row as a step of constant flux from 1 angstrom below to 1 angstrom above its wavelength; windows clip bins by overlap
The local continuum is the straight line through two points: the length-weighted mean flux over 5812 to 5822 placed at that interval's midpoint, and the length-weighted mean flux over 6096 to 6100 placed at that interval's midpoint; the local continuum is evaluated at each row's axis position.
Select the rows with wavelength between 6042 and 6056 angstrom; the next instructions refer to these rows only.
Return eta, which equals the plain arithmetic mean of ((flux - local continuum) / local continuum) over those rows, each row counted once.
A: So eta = 0.04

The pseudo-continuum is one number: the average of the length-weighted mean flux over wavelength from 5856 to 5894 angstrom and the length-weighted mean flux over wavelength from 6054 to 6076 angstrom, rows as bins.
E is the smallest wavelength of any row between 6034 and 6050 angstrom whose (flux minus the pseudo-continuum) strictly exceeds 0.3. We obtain 6035 angstrom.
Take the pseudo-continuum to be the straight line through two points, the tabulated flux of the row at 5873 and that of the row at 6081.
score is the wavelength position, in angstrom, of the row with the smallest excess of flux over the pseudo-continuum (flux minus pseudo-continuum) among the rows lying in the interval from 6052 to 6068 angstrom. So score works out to 6067 angstrom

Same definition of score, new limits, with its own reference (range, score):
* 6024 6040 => 6027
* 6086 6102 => 6097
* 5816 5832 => 5829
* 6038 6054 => 6045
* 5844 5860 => 5857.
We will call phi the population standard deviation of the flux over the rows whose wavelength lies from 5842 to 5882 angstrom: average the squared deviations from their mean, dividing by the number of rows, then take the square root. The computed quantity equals 0.77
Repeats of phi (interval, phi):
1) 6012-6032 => 0.18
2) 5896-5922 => 1.54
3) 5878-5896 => 2.19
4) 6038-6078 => 0.31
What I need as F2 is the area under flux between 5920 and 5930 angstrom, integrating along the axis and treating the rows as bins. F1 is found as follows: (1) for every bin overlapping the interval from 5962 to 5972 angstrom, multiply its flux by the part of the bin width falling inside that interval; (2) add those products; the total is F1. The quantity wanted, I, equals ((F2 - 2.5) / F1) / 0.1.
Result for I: 9.4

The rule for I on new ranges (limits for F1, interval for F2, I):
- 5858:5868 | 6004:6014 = 9.7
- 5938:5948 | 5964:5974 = 9.7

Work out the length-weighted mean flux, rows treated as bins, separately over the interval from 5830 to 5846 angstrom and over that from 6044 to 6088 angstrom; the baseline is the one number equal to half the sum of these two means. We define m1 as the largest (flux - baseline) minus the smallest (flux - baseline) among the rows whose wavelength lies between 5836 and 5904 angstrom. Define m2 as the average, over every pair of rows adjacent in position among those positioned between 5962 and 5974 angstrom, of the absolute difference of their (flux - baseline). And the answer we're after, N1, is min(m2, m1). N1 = 0.07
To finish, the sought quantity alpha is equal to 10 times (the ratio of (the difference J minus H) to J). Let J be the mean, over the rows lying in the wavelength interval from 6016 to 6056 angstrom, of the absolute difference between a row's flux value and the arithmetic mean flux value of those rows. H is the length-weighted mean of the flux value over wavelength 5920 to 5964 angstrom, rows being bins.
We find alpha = -266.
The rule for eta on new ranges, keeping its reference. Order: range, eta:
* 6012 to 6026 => -0.04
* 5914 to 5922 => -0.07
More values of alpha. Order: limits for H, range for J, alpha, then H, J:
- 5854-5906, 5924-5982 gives -469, 28.0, 0.6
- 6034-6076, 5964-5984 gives -395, 31.3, 0.8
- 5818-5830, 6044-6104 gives -688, 31.1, 0.4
